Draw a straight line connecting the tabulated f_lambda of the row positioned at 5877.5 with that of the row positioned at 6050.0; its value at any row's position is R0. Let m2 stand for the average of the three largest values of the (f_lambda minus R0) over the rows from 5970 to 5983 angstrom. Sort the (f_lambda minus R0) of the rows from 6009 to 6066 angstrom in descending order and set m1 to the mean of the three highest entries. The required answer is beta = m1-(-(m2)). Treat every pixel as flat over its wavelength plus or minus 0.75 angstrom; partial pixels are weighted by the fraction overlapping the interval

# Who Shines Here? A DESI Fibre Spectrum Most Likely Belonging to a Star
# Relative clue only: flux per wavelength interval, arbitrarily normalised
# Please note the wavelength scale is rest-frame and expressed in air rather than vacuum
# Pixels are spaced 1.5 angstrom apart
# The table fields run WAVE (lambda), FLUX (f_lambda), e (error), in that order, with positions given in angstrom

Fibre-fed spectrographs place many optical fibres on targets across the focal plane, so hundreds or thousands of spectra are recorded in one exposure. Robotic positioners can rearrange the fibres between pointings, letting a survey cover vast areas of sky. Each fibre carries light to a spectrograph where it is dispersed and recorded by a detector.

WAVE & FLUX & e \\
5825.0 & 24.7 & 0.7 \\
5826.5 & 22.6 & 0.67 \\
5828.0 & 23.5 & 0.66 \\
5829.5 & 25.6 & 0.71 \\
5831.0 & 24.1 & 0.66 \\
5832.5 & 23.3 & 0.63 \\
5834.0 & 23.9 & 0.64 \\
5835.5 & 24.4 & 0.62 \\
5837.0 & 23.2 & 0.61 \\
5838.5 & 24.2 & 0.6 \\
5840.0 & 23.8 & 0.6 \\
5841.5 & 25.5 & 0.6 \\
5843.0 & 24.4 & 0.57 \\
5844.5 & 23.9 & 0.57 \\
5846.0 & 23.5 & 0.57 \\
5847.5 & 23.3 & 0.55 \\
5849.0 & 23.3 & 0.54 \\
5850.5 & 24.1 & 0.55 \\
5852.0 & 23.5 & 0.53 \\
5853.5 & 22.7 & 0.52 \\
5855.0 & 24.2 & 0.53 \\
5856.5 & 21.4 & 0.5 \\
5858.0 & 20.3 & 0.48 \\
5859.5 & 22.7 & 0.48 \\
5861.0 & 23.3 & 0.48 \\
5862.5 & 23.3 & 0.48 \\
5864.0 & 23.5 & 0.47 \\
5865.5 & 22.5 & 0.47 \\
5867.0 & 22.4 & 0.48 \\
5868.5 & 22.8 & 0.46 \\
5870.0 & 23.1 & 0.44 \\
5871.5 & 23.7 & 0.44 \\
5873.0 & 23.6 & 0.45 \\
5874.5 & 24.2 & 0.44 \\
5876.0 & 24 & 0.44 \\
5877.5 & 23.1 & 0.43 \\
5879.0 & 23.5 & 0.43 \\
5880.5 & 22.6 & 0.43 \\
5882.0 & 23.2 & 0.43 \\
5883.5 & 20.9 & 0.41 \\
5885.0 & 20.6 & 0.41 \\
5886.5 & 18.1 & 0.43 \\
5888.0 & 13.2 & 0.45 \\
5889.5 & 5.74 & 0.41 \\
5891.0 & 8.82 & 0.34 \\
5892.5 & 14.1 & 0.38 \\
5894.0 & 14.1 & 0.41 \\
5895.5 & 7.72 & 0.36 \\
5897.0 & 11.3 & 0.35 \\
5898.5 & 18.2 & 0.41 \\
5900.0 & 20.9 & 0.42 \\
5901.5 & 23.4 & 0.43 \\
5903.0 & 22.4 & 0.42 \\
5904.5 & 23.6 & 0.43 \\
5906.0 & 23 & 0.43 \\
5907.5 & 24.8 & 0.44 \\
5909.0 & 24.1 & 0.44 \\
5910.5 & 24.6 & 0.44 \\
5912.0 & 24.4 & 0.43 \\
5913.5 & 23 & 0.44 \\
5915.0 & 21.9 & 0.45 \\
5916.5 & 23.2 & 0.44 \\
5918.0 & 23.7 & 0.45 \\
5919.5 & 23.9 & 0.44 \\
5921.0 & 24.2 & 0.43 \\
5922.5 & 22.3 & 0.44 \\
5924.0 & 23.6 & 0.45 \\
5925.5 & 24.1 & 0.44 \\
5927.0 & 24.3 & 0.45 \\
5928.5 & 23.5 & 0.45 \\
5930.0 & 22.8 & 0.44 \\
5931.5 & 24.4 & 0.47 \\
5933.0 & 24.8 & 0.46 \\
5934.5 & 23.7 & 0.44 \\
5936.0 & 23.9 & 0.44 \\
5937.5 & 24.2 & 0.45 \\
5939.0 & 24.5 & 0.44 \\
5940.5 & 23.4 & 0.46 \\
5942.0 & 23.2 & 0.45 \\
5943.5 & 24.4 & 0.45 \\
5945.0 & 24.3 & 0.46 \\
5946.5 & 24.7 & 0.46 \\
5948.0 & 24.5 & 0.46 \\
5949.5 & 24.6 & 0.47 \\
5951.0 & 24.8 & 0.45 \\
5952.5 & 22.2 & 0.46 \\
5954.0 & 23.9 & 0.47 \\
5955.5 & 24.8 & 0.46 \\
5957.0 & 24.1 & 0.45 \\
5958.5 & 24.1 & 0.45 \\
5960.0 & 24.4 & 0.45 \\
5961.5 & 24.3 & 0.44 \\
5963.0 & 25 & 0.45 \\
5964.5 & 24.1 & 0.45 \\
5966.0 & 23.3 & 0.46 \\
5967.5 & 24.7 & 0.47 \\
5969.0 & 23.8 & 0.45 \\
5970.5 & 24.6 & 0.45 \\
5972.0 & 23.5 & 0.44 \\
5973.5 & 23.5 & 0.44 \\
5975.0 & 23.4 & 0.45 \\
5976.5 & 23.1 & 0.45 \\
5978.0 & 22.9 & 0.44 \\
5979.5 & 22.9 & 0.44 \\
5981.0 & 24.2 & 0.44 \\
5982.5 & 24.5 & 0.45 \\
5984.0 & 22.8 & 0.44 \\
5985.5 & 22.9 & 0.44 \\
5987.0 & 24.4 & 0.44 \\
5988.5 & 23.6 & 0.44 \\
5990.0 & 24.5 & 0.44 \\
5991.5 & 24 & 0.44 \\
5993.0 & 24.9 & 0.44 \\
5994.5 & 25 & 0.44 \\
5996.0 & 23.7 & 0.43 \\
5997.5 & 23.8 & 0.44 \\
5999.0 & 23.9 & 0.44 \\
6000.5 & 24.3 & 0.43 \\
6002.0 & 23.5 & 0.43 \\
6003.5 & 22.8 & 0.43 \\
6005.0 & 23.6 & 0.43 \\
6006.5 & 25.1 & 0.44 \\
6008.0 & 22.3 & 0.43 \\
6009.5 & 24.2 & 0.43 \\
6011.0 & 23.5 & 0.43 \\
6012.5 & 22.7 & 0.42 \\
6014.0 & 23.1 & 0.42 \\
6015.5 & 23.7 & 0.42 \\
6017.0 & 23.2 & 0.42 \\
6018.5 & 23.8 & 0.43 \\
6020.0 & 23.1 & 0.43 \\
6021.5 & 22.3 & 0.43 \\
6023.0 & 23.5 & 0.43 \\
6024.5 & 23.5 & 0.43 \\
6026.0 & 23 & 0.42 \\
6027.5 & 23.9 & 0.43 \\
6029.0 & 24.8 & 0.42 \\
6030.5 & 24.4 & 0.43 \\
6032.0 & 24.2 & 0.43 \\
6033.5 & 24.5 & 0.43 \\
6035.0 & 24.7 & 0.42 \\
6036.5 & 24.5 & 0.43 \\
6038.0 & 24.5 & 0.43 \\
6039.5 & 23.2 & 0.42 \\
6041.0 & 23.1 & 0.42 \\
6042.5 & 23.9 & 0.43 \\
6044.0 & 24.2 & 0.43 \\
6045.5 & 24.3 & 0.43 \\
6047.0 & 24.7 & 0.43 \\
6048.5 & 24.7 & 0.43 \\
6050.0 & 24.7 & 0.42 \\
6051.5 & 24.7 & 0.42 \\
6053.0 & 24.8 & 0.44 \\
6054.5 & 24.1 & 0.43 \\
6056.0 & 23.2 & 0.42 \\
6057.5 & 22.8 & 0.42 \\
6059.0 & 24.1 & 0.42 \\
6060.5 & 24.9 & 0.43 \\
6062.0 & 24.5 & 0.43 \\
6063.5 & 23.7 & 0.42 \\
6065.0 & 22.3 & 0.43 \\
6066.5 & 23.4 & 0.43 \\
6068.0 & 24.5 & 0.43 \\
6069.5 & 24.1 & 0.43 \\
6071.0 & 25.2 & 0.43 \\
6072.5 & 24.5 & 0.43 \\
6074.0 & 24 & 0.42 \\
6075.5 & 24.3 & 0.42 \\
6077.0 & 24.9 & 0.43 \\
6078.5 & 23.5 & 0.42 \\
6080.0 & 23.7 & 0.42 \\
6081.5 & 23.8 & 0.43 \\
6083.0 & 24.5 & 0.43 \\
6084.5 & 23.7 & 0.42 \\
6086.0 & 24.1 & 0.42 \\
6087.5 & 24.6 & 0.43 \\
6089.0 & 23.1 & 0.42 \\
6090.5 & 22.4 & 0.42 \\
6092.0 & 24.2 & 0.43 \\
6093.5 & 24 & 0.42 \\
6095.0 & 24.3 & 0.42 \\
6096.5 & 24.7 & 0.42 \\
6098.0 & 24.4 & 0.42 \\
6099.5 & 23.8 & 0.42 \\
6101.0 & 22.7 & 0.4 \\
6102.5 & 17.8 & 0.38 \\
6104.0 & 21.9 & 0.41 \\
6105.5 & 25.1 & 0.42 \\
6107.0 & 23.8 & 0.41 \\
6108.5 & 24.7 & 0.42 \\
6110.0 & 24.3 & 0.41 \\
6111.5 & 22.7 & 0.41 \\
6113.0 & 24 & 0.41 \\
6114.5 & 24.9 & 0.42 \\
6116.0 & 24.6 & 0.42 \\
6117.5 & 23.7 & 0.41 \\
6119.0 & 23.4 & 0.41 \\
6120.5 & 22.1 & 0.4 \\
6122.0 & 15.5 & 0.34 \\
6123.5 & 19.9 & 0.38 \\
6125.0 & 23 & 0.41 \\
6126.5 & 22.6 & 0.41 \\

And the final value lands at 0.6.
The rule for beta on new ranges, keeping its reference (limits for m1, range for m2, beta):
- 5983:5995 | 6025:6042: 0.8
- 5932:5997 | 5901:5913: 2.3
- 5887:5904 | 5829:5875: 1.4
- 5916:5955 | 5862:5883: 2.0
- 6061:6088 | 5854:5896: 1.1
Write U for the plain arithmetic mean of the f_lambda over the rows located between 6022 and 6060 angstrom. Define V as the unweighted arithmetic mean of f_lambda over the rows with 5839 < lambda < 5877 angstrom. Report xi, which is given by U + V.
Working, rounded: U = 24.1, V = 23.3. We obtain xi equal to 47.40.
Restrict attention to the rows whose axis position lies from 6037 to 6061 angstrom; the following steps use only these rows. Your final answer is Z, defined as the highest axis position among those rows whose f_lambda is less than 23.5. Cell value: 6057.5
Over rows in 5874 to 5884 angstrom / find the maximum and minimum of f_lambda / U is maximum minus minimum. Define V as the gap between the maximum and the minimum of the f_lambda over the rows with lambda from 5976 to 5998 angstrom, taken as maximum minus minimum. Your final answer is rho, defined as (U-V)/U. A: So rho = 0.33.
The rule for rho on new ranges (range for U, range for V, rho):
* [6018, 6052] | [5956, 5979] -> 0.16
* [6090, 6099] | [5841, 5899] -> -7.59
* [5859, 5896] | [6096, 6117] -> 0.60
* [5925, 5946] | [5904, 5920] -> -0.45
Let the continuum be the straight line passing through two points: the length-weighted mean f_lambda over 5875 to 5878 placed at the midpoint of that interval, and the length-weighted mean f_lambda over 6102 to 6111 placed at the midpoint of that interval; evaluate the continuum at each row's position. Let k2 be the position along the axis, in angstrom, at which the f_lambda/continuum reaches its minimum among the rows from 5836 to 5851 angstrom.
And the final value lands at 5837.0 angstrom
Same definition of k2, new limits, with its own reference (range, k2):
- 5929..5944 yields 5930.0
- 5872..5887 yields 5886.5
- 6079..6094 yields 6090.5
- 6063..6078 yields 6065.0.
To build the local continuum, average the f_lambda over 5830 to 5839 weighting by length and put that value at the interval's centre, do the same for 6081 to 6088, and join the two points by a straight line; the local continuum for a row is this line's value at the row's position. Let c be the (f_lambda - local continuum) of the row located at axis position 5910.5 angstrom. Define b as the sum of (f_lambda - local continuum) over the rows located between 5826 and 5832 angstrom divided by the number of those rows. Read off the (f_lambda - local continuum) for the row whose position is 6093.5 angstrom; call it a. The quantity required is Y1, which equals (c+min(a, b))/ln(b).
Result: -0.2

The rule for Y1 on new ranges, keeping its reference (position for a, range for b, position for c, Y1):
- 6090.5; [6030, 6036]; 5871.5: 2.0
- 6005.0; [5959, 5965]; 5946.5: -0.3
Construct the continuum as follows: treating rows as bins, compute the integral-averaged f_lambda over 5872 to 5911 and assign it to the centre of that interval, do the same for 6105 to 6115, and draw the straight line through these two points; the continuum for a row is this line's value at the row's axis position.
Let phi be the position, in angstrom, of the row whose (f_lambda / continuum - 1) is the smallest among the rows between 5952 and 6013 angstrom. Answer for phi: 6008.0 angstrom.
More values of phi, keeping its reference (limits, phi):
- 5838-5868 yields 5858.0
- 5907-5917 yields 5915.0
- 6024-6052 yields 6041.0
